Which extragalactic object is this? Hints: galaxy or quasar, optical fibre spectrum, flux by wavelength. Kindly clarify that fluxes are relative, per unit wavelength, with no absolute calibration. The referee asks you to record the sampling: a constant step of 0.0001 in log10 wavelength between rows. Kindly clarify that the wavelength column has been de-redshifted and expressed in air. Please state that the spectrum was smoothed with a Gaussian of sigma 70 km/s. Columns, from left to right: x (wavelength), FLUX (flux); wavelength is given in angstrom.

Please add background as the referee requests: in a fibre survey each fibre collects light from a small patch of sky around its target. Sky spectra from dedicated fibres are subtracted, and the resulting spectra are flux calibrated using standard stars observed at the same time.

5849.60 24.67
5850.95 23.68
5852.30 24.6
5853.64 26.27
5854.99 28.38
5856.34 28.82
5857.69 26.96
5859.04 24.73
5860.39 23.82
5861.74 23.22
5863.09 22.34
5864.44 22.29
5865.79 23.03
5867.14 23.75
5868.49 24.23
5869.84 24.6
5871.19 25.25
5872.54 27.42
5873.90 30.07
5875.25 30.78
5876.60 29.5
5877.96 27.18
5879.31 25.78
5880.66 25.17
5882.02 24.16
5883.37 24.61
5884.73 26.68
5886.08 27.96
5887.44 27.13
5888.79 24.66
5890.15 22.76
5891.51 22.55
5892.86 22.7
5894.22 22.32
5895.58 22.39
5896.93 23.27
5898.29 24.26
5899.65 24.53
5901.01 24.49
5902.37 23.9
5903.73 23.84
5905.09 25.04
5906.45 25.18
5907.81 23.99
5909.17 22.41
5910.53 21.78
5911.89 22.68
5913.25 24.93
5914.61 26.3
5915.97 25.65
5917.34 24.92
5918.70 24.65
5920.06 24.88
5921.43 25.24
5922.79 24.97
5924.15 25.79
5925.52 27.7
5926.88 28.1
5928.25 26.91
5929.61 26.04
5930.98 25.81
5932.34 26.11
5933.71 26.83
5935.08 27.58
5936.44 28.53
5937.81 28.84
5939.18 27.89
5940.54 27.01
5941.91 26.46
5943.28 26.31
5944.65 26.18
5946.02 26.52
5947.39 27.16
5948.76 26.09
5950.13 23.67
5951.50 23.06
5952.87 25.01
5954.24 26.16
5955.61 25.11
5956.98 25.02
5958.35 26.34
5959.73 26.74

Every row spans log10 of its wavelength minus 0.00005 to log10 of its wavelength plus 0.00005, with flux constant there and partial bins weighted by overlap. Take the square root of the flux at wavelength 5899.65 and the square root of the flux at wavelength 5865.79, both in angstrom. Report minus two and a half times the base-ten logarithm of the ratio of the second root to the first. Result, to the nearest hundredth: 0.03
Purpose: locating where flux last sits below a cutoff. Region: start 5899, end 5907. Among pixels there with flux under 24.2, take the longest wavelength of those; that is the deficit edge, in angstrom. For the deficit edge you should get 5903.73 angstrom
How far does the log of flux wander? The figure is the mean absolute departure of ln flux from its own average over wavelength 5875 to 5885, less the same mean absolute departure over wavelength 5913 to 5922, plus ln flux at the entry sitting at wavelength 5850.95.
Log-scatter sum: 3.21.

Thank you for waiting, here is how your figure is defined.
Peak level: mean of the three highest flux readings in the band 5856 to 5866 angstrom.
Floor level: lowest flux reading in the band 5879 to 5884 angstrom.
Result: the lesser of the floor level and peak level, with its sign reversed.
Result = -24.2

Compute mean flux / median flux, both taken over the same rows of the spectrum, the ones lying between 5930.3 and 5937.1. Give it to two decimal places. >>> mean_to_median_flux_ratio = 1.01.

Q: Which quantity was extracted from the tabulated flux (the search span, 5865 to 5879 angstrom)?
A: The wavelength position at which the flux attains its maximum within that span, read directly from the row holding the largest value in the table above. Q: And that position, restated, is 5875.25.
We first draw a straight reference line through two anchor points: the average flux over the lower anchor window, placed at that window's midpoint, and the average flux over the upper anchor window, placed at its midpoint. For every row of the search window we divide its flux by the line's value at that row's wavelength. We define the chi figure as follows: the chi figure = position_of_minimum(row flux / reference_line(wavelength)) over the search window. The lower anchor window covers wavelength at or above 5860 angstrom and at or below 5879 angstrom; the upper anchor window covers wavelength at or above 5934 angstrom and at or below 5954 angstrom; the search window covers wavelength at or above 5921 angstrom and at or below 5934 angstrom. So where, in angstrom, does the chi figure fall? 5922.79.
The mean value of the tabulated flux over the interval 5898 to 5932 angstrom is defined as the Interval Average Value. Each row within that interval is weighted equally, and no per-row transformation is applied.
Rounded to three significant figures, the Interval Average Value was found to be 25.0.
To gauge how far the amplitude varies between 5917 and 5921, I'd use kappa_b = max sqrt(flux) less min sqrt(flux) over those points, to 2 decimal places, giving 0.03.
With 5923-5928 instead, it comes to 0.22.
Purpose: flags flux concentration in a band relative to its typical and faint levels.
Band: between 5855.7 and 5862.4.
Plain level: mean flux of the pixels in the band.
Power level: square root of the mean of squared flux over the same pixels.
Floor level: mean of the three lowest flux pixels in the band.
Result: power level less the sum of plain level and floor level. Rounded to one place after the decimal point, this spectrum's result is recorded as -23.8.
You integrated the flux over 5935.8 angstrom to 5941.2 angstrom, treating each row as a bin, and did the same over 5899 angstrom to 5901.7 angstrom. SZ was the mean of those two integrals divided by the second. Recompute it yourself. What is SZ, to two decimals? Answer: 1.65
